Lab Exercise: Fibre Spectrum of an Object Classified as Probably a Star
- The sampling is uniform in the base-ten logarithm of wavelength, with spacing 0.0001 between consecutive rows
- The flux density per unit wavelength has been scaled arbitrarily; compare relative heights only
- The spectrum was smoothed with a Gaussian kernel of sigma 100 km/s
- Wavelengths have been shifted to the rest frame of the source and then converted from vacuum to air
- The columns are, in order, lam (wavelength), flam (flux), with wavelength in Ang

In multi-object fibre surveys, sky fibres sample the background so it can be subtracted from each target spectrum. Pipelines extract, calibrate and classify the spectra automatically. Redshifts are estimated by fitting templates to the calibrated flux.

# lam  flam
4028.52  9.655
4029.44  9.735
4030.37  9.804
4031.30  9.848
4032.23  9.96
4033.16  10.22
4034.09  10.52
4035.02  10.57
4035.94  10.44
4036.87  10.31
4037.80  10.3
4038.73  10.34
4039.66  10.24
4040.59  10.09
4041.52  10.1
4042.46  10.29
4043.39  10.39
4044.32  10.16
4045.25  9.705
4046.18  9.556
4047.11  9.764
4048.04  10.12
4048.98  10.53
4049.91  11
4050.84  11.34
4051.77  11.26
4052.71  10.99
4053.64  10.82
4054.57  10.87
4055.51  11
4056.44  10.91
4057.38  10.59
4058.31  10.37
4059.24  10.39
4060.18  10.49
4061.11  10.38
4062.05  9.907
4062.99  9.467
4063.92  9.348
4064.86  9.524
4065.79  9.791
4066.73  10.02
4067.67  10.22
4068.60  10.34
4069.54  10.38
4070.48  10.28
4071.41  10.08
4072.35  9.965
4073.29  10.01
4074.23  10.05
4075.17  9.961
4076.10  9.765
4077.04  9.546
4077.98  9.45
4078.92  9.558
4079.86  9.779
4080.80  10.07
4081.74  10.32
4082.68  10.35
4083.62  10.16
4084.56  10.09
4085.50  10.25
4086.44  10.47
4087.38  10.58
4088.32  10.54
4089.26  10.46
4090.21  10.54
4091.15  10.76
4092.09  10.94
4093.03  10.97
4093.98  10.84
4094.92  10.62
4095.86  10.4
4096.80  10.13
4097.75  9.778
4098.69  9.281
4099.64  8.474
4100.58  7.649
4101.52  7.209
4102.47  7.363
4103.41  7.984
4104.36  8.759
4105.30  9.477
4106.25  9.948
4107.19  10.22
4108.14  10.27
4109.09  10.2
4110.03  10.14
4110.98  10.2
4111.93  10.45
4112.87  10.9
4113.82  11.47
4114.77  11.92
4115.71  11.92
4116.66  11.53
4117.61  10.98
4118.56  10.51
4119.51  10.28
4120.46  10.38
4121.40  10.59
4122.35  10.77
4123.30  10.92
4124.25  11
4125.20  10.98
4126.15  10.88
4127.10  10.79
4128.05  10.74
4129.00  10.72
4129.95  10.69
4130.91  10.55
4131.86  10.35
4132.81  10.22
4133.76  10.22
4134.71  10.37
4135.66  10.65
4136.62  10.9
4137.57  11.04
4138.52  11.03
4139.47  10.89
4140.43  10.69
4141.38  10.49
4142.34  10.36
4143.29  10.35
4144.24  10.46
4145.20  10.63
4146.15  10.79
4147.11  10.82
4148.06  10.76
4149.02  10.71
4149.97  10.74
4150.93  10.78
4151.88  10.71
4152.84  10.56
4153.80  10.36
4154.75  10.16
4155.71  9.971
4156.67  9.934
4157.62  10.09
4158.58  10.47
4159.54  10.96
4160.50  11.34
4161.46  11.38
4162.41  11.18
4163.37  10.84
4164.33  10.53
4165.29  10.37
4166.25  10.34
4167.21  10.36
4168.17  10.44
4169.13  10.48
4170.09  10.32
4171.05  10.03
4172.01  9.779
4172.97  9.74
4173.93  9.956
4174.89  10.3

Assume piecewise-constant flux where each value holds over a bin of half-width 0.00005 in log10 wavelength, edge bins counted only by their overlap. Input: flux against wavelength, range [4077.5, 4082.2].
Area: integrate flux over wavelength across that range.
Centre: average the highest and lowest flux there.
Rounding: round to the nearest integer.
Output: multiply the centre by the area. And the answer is 457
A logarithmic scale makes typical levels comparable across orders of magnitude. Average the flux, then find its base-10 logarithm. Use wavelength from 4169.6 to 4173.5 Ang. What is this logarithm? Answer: 1.00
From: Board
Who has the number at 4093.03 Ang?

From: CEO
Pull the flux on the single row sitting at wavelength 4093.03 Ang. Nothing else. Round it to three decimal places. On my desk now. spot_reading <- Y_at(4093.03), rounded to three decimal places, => 10.970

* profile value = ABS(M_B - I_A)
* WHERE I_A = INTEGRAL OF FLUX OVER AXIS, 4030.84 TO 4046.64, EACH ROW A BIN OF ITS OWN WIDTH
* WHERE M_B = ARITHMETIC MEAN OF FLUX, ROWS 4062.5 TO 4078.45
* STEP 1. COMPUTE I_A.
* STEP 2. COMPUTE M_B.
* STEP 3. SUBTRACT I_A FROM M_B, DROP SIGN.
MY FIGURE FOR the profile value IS 151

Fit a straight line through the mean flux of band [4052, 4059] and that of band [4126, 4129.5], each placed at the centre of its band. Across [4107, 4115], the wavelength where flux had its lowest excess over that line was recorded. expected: 4110.03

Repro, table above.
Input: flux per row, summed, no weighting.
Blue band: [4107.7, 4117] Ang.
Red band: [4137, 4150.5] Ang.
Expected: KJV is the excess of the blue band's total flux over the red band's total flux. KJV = -41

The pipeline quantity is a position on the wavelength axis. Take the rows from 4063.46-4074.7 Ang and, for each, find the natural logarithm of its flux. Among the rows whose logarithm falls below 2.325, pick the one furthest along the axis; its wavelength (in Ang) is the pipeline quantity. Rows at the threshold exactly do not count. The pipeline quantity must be 4074.23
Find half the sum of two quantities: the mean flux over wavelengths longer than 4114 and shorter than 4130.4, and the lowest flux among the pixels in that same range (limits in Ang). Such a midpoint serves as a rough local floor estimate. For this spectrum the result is 10.6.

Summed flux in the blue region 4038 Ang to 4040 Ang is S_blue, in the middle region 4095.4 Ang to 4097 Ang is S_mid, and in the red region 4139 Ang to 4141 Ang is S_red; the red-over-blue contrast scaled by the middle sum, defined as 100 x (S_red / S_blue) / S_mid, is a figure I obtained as 5.1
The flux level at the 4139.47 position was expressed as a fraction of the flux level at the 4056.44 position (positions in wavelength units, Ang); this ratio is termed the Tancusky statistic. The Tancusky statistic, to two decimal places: 1.00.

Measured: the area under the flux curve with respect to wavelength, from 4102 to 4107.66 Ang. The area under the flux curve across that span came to 50.8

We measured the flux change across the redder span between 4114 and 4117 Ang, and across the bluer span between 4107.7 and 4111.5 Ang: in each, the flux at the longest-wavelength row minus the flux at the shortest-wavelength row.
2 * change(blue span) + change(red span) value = -0.53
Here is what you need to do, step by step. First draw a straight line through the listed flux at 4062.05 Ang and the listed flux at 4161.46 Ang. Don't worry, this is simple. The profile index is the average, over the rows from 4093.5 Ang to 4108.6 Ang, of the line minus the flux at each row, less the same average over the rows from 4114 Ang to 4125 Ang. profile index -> 1.4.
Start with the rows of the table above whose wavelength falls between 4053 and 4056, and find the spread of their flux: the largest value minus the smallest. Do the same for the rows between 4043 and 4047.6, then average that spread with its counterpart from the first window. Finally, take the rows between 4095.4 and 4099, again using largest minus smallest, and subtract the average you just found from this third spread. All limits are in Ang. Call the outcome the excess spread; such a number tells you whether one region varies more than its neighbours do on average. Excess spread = 0.6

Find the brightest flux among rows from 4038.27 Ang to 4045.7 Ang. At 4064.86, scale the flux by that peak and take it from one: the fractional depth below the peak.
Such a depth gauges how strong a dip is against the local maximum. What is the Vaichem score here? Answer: 0.08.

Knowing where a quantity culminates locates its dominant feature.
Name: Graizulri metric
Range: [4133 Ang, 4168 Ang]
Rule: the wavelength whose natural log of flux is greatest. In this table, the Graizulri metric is 4161.46 Ang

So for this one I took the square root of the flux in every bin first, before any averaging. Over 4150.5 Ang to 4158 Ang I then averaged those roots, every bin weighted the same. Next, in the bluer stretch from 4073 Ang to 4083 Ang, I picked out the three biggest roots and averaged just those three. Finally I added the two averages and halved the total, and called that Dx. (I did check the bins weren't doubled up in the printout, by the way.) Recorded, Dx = 3.21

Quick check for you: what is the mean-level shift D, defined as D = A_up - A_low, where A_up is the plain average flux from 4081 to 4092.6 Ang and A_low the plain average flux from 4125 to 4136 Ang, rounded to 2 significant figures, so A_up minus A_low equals -0.14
